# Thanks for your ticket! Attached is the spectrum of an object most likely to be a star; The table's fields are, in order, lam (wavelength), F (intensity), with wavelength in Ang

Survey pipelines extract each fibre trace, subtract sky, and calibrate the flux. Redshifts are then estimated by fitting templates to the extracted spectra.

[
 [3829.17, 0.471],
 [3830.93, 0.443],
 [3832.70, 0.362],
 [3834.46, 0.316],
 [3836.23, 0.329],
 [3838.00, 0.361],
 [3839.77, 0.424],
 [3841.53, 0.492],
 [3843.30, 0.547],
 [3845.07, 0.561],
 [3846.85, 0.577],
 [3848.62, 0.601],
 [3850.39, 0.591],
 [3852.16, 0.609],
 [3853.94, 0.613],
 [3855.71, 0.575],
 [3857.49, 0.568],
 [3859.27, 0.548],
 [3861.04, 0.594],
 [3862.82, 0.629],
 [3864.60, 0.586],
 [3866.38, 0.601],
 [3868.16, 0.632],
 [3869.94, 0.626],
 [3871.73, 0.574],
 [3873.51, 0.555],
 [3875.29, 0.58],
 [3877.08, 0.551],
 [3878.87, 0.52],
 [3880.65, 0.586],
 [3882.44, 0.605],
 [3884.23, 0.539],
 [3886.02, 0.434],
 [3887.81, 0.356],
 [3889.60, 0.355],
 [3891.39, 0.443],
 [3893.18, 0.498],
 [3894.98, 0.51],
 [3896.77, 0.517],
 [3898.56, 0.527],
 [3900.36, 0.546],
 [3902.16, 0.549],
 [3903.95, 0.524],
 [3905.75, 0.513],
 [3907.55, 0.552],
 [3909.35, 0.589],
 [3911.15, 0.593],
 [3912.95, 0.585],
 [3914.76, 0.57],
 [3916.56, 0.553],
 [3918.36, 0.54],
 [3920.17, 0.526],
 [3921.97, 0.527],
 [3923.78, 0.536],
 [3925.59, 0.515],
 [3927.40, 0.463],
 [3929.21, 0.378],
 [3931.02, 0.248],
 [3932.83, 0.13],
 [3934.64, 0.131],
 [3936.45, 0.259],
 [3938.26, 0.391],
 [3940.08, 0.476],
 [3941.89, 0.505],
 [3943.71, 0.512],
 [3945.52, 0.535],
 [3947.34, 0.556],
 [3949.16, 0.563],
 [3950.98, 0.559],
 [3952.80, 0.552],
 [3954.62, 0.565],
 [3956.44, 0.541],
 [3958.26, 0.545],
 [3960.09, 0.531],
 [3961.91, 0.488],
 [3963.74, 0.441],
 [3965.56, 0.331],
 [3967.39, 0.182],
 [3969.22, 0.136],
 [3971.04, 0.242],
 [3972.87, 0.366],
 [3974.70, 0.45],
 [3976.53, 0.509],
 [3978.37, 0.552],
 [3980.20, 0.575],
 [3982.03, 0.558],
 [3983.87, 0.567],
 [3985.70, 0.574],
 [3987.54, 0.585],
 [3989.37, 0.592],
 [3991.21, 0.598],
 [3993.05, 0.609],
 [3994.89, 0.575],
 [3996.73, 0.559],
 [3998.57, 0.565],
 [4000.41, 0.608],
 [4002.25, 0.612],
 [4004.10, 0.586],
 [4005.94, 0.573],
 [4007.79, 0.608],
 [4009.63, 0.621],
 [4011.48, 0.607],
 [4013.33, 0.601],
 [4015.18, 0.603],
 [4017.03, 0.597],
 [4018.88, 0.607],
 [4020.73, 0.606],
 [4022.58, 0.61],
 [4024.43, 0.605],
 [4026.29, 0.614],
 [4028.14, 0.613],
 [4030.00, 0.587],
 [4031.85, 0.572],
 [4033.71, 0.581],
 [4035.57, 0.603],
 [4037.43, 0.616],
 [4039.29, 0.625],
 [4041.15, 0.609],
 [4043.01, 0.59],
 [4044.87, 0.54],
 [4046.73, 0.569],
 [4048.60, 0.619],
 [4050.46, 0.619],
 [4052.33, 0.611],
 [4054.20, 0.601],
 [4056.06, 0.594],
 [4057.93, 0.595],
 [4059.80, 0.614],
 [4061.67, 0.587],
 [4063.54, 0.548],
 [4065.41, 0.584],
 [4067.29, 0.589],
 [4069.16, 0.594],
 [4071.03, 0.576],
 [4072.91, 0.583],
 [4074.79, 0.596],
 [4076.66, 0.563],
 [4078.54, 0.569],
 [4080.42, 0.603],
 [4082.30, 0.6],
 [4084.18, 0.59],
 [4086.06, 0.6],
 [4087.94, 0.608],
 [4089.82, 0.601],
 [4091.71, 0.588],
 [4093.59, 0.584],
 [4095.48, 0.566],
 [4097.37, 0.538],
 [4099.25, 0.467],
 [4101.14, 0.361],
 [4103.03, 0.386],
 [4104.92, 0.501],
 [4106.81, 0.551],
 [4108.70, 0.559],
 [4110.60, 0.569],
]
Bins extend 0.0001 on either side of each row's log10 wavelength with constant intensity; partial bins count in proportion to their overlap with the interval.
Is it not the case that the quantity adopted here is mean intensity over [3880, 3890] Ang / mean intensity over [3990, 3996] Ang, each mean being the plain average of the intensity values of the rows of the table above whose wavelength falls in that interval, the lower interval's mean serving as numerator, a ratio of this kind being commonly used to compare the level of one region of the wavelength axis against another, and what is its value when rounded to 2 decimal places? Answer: 0.81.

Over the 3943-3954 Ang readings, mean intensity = 0.55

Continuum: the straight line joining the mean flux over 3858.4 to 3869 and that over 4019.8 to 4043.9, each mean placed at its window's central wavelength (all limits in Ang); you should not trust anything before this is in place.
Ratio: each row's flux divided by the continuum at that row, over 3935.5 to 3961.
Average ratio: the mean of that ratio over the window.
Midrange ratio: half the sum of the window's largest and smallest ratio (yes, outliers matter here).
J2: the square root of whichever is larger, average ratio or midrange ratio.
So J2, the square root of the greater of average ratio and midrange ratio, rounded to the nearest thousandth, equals 0.918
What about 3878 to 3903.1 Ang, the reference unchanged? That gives 0.913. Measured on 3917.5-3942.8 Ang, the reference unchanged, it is 0.818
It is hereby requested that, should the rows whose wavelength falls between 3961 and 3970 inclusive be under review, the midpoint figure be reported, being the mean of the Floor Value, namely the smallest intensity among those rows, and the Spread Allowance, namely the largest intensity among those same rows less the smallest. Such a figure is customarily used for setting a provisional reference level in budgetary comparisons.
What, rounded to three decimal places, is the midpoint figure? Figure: 0.244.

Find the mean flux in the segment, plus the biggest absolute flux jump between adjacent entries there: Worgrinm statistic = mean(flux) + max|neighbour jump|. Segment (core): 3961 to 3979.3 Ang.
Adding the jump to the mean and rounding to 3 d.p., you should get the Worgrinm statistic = 0.519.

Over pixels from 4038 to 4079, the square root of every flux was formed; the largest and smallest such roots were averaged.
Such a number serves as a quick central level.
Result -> 0.76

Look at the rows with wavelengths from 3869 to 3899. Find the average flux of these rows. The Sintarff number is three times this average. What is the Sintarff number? 1.5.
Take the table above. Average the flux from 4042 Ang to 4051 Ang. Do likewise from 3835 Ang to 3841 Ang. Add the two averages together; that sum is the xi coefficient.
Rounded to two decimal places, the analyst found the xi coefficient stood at 0.96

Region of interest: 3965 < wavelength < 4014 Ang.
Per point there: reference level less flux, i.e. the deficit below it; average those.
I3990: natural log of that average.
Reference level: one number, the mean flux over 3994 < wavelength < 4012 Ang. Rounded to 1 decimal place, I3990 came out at -2.6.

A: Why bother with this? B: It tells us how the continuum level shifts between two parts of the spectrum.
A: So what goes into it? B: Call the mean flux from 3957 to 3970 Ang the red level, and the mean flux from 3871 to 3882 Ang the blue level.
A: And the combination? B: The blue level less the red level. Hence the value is 0.2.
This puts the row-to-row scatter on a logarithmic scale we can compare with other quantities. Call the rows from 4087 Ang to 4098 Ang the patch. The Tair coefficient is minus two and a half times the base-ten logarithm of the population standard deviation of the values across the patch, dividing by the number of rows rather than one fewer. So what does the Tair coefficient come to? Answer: 4.1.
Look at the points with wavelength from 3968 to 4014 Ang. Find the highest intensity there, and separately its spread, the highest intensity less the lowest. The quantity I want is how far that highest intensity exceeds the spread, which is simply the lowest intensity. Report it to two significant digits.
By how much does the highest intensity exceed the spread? 0.14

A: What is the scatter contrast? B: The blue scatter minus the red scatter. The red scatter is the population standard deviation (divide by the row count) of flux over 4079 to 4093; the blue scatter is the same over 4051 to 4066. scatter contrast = 0.013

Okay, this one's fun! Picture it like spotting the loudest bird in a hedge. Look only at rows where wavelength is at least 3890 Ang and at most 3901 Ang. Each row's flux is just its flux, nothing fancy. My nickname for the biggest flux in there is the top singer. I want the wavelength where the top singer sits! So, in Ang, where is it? 3900.36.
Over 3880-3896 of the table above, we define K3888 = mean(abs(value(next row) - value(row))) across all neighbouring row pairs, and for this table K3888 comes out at 0.053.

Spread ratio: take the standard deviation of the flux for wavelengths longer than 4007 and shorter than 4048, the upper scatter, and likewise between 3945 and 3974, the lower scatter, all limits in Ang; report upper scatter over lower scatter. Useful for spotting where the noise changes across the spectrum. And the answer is 0.13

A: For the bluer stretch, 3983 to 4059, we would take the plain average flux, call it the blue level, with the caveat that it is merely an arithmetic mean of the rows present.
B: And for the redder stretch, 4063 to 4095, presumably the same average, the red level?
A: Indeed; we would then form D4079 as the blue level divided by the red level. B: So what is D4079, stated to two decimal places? 1.02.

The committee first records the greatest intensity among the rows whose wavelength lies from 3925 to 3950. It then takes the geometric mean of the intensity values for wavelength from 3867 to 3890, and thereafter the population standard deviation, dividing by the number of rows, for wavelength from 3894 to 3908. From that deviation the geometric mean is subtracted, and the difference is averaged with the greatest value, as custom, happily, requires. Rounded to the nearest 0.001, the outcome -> 0.028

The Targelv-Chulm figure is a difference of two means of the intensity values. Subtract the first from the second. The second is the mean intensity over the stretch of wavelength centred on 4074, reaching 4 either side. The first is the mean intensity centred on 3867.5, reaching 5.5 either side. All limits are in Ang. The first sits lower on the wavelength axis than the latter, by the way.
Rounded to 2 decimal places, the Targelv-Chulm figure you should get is -0.03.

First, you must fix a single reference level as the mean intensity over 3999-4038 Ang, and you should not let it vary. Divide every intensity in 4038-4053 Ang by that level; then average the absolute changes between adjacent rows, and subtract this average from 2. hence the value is 1.959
